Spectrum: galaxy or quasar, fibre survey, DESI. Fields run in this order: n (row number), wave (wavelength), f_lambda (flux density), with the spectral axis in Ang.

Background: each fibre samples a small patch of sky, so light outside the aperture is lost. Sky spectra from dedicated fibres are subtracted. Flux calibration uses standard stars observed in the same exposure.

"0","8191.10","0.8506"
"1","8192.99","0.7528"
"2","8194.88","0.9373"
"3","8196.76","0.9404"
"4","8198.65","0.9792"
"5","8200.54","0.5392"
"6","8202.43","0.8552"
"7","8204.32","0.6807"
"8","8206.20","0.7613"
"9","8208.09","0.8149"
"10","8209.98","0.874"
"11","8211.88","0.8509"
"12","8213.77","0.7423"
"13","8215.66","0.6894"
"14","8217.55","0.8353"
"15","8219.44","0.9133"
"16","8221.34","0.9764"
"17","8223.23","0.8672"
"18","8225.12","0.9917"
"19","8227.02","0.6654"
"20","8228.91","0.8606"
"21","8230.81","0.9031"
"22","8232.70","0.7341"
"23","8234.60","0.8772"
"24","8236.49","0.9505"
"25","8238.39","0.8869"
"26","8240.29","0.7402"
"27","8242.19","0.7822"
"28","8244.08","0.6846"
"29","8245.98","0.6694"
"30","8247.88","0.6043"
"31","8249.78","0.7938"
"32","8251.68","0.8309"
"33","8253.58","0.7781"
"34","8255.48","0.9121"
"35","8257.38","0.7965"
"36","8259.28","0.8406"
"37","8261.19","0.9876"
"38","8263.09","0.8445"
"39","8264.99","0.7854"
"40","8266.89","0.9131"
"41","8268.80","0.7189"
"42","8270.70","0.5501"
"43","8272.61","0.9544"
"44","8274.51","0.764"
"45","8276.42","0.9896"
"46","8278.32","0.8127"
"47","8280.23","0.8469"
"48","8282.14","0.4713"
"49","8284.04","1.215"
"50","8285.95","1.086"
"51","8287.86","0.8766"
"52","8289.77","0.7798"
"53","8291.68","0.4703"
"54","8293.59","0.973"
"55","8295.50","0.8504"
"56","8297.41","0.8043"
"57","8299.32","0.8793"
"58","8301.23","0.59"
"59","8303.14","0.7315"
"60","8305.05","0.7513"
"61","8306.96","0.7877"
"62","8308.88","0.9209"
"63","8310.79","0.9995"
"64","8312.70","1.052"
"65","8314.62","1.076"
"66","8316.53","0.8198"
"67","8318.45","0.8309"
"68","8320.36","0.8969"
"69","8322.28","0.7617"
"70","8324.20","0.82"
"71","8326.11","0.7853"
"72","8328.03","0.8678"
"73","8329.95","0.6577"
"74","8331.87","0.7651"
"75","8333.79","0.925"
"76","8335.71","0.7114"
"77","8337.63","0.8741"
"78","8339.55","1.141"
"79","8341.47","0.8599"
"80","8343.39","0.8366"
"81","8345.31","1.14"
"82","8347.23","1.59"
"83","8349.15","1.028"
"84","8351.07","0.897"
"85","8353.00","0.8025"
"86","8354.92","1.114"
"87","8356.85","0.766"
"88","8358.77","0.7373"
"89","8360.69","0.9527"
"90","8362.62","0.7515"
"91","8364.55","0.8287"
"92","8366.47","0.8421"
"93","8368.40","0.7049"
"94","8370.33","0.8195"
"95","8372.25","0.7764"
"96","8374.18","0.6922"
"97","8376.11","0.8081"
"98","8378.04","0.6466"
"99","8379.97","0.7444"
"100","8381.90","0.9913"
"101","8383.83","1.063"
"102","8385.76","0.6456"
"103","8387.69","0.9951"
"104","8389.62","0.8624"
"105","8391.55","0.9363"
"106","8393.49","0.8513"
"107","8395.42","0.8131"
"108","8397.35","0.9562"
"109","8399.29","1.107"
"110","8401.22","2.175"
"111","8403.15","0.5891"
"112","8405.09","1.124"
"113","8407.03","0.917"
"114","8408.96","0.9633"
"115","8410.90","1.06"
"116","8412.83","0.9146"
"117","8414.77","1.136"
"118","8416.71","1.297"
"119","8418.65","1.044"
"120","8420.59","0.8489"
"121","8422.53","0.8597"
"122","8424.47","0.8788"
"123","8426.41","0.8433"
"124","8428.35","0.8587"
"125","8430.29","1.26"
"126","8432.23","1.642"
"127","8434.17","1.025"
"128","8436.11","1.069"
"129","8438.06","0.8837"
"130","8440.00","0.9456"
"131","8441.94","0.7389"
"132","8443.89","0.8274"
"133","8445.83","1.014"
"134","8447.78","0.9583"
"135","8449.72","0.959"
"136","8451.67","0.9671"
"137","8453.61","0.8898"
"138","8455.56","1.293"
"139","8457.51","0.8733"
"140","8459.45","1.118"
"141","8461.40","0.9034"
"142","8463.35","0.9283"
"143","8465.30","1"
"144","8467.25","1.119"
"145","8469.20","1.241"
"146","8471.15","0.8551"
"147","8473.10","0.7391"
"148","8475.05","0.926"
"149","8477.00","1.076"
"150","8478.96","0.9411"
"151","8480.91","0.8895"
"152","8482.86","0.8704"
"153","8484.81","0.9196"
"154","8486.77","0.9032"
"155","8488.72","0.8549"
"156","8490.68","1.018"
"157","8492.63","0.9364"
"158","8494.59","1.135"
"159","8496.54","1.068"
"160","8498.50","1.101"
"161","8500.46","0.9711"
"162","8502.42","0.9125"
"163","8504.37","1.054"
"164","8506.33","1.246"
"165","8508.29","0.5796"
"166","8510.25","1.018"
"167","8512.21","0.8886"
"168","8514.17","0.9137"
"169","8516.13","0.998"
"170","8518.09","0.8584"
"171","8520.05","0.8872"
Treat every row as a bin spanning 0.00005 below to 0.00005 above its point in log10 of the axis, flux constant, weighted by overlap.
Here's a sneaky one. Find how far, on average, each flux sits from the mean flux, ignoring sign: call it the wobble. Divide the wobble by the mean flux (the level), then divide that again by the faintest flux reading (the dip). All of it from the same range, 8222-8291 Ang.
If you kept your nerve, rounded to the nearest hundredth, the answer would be 0.27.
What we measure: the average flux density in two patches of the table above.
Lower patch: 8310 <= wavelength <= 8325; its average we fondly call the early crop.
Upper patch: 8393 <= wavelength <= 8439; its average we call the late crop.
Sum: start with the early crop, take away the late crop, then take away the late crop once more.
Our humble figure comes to -1.19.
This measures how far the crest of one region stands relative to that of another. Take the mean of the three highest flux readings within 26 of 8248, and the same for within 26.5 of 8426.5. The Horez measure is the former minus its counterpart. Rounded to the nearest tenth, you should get -0.7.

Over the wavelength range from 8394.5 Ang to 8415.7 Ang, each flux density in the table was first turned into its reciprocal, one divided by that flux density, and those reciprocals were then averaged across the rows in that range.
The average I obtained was 1.02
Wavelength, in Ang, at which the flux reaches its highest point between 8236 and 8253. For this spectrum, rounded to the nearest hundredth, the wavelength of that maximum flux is 8236.49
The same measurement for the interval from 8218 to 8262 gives 8225.12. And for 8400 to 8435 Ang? 8401.22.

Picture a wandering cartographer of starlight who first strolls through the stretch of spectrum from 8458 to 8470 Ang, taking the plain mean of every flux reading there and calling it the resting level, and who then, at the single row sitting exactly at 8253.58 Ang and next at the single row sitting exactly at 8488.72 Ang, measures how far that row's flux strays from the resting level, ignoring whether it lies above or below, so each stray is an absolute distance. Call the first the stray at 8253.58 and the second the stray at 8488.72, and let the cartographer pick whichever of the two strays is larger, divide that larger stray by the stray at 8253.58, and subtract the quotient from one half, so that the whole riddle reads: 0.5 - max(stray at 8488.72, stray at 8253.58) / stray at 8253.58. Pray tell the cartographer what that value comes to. -0.5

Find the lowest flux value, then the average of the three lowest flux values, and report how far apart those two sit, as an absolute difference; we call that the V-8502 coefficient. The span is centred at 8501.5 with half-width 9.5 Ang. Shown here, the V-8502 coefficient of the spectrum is 0.23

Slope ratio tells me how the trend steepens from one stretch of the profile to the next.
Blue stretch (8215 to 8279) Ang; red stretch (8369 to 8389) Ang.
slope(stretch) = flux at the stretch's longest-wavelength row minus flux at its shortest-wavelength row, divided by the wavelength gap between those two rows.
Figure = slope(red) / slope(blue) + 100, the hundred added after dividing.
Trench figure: 105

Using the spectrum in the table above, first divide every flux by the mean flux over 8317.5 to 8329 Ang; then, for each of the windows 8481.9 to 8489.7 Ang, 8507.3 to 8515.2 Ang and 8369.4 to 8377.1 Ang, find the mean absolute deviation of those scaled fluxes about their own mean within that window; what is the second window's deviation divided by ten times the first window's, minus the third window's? 0.51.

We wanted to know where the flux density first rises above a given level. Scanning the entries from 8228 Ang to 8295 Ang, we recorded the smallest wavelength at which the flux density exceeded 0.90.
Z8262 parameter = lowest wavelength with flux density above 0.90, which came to 8230.81 Ang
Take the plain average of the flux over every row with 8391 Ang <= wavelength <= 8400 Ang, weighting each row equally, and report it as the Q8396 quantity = 0.93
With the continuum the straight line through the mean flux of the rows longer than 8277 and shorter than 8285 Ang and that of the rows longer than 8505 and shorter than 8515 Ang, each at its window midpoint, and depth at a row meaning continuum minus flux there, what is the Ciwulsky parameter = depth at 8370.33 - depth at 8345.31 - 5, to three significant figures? -4.67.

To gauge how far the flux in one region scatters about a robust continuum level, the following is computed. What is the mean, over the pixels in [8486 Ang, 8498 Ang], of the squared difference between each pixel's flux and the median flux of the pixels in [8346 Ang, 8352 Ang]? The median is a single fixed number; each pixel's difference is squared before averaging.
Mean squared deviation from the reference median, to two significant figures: 0.011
